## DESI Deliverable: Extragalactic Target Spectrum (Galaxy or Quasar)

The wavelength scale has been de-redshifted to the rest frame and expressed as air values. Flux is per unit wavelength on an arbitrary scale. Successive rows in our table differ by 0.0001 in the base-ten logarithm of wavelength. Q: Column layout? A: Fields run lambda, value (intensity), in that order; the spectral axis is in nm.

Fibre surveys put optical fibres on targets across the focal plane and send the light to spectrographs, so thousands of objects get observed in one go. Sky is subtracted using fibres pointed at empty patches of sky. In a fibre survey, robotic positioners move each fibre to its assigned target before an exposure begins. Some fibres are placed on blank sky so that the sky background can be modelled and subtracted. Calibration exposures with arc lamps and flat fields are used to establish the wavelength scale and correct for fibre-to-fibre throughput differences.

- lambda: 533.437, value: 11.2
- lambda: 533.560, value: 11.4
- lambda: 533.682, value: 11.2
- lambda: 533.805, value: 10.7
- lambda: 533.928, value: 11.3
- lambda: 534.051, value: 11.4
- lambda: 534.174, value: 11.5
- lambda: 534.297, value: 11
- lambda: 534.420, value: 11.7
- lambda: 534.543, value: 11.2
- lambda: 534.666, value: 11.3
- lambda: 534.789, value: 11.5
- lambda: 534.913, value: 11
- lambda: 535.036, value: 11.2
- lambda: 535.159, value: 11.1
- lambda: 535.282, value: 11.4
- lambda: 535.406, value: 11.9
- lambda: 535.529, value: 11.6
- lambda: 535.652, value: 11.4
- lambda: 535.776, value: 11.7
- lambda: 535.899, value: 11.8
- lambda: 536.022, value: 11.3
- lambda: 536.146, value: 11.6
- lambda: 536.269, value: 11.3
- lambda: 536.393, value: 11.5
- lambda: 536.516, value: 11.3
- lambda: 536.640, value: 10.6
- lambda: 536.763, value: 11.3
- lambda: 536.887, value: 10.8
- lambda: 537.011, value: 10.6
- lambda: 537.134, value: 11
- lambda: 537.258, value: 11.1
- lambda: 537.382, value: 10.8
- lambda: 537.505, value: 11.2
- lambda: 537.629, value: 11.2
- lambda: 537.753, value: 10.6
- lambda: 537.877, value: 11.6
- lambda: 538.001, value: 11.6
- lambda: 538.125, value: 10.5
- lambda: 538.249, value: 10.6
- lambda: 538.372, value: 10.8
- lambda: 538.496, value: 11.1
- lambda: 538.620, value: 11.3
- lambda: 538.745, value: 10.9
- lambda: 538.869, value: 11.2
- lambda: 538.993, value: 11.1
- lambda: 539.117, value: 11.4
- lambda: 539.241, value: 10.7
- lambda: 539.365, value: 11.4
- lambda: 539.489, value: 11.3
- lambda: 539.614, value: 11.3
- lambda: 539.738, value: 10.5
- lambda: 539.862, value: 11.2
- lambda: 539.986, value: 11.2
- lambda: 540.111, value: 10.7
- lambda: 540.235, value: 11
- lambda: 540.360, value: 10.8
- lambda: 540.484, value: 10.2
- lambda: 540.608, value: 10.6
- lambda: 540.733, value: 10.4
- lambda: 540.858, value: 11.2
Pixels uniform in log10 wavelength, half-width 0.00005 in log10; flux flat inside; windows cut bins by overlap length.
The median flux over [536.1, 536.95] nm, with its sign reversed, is -11.3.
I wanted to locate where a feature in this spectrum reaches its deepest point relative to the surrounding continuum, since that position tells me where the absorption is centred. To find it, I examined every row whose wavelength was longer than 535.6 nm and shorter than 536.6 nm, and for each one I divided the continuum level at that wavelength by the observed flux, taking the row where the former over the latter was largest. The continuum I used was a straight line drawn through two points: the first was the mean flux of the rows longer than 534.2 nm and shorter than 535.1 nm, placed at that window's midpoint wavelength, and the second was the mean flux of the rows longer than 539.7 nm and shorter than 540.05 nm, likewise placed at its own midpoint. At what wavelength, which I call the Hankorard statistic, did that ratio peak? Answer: 536.022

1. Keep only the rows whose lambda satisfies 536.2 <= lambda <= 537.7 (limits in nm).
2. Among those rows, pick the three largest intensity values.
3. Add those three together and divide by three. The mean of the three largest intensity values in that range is 11.4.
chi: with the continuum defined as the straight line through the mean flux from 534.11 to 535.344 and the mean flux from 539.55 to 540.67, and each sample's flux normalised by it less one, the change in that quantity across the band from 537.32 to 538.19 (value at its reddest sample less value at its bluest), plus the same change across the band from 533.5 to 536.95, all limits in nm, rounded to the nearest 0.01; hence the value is -0.05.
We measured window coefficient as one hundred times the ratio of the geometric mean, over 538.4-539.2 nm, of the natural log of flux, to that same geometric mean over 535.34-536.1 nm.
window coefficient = 98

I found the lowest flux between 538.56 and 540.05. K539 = 10.5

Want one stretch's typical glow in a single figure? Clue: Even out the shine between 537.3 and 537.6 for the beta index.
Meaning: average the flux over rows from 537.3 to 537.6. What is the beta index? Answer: 11.0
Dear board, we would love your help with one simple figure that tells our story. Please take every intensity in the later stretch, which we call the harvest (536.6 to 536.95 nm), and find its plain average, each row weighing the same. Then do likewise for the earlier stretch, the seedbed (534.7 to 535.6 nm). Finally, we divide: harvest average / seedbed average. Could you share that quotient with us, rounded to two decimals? 0.96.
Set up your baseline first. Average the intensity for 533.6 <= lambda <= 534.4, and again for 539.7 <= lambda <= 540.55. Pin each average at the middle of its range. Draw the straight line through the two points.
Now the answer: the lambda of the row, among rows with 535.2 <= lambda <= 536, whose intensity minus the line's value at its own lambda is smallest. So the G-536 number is 535.282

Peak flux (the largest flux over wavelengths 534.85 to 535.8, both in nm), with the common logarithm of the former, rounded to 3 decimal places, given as 1.076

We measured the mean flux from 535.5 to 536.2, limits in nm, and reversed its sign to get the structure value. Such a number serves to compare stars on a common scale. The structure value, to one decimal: -11.6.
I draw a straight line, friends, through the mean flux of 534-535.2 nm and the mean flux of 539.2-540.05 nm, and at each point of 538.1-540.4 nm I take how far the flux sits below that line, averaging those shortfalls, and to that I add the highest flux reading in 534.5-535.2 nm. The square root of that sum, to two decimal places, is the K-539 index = 3.41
